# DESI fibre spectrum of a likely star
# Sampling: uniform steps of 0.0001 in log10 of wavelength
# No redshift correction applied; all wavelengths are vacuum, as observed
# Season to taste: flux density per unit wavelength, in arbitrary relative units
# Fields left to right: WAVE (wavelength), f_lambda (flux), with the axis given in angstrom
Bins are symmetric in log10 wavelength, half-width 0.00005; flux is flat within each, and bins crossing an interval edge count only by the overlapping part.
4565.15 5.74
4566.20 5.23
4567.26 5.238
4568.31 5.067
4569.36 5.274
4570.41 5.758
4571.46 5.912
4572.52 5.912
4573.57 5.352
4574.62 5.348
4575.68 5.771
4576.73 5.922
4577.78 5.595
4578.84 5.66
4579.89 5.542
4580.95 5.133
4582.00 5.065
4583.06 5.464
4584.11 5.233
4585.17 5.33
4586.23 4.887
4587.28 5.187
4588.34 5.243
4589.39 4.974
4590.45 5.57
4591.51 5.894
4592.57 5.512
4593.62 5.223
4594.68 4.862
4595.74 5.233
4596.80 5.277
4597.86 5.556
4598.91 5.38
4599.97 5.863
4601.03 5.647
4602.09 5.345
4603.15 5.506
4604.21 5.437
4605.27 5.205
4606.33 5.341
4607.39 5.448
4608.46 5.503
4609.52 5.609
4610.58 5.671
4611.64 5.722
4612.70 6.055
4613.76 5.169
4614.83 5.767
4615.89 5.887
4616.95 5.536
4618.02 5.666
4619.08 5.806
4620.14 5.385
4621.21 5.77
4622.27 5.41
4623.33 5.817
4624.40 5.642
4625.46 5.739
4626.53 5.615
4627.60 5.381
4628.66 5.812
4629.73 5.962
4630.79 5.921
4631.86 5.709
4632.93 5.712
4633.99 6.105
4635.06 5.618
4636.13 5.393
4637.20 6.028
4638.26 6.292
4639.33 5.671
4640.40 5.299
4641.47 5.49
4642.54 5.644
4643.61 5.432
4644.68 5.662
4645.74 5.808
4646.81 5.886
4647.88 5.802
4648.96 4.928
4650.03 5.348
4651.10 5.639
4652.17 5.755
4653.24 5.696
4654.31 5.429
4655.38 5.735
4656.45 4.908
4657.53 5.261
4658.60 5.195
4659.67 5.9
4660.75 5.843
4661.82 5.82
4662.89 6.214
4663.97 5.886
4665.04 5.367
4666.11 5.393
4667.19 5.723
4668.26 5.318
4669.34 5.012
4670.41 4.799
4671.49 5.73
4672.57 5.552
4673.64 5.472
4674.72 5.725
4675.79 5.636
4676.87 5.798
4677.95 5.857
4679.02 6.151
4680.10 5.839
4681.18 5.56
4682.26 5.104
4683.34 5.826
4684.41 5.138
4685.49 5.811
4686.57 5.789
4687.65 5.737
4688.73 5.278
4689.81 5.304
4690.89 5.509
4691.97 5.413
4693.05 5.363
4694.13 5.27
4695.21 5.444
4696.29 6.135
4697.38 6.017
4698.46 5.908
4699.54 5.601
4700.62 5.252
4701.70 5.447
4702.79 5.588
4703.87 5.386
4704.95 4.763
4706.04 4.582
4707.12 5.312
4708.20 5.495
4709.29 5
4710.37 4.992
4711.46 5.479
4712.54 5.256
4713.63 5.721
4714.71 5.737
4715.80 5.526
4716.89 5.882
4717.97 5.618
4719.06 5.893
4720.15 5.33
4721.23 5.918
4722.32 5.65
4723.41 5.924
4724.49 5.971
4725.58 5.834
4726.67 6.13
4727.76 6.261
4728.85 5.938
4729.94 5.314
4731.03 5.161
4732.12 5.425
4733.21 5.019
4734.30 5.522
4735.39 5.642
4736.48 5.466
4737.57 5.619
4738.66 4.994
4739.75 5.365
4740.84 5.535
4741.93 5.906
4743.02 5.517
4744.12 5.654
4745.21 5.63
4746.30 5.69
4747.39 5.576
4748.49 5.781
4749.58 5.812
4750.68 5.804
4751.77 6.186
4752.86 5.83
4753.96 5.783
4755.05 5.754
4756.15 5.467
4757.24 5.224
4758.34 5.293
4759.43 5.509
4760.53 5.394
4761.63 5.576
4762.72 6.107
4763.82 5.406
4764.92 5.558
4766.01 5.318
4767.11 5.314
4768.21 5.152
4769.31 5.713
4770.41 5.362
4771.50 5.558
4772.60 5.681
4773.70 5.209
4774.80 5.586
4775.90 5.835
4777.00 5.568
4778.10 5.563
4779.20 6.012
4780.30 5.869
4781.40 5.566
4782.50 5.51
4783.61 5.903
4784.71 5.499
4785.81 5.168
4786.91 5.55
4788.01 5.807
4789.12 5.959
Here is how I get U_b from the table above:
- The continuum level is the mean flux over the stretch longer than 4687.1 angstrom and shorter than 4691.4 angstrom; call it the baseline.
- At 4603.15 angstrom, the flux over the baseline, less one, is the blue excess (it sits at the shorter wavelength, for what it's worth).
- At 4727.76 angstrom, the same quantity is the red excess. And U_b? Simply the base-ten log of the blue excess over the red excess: -1.2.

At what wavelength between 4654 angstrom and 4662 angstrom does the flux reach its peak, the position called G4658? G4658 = 4659.67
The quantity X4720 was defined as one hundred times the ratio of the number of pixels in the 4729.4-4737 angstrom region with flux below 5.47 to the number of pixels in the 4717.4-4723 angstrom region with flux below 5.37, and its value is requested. 500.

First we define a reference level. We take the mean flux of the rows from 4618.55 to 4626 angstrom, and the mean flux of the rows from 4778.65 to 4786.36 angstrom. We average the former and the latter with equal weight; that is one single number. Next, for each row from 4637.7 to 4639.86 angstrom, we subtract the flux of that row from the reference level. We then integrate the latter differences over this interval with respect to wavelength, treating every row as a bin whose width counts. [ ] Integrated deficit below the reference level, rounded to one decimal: -0.7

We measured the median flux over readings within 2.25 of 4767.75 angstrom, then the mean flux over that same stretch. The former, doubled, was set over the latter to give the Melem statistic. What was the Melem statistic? 1.98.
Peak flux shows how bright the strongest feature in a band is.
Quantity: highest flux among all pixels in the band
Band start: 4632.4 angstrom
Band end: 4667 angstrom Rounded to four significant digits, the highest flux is 6.292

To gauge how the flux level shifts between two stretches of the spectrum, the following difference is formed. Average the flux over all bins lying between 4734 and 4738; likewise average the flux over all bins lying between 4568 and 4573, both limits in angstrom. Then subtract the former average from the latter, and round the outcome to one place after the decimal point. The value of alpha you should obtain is 0.0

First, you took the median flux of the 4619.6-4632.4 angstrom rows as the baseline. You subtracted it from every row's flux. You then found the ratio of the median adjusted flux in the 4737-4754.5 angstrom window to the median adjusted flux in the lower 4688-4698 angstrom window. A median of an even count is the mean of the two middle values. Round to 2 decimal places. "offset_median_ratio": 0.17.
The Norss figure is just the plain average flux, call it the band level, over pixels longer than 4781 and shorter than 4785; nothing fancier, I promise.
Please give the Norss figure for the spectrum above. 5.62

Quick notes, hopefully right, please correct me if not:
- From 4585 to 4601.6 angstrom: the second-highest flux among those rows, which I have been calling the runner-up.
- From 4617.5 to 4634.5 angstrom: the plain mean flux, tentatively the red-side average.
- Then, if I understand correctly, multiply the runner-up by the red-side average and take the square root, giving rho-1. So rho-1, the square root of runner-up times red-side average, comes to 5.79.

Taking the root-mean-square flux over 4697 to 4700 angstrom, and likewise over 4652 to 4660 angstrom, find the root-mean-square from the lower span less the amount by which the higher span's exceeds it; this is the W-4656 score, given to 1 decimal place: 5.1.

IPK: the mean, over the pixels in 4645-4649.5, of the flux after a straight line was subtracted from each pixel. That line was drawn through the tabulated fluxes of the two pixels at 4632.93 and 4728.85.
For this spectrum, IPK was -0.14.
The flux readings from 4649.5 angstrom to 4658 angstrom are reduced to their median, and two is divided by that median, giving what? 0.361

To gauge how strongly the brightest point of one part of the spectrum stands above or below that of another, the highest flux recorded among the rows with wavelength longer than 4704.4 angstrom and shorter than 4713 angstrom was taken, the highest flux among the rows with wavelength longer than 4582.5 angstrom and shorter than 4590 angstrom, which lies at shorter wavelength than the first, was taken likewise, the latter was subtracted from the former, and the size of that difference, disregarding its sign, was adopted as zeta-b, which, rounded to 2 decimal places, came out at 0.03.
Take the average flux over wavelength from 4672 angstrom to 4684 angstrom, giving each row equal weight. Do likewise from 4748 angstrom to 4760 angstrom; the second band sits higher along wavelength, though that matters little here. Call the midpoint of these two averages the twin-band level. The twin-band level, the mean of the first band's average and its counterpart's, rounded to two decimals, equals 5.68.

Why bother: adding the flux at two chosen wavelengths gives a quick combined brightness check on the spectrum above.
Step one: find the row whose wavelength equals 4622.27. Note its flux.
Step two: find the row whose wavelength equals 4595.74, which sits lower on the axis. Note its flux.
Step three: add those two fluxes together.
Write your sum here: 10.6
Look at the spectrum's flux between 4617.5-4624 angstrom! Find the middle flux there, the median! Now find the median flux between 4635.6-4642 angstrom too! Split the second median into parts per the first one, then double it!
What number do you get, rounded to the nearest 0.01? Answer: 1.95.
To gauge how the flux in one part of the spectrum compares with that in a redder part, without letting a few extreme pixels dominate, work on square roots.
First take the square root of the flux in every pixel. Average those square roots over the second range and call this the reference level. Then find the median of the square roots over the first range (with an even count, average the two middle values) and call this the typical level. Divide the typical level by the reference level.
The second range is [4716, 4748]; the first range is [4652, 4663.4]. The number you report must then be 1.01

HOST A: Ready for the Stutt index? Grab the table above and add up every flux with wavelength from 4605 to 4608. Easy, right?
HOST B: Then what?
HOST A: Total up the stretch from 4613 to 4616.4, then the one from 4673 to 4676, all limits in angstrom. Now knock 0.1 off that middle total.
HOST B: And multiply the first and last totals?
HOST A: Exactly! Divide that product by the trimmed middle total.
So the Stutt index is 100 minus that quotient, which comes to 83.9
